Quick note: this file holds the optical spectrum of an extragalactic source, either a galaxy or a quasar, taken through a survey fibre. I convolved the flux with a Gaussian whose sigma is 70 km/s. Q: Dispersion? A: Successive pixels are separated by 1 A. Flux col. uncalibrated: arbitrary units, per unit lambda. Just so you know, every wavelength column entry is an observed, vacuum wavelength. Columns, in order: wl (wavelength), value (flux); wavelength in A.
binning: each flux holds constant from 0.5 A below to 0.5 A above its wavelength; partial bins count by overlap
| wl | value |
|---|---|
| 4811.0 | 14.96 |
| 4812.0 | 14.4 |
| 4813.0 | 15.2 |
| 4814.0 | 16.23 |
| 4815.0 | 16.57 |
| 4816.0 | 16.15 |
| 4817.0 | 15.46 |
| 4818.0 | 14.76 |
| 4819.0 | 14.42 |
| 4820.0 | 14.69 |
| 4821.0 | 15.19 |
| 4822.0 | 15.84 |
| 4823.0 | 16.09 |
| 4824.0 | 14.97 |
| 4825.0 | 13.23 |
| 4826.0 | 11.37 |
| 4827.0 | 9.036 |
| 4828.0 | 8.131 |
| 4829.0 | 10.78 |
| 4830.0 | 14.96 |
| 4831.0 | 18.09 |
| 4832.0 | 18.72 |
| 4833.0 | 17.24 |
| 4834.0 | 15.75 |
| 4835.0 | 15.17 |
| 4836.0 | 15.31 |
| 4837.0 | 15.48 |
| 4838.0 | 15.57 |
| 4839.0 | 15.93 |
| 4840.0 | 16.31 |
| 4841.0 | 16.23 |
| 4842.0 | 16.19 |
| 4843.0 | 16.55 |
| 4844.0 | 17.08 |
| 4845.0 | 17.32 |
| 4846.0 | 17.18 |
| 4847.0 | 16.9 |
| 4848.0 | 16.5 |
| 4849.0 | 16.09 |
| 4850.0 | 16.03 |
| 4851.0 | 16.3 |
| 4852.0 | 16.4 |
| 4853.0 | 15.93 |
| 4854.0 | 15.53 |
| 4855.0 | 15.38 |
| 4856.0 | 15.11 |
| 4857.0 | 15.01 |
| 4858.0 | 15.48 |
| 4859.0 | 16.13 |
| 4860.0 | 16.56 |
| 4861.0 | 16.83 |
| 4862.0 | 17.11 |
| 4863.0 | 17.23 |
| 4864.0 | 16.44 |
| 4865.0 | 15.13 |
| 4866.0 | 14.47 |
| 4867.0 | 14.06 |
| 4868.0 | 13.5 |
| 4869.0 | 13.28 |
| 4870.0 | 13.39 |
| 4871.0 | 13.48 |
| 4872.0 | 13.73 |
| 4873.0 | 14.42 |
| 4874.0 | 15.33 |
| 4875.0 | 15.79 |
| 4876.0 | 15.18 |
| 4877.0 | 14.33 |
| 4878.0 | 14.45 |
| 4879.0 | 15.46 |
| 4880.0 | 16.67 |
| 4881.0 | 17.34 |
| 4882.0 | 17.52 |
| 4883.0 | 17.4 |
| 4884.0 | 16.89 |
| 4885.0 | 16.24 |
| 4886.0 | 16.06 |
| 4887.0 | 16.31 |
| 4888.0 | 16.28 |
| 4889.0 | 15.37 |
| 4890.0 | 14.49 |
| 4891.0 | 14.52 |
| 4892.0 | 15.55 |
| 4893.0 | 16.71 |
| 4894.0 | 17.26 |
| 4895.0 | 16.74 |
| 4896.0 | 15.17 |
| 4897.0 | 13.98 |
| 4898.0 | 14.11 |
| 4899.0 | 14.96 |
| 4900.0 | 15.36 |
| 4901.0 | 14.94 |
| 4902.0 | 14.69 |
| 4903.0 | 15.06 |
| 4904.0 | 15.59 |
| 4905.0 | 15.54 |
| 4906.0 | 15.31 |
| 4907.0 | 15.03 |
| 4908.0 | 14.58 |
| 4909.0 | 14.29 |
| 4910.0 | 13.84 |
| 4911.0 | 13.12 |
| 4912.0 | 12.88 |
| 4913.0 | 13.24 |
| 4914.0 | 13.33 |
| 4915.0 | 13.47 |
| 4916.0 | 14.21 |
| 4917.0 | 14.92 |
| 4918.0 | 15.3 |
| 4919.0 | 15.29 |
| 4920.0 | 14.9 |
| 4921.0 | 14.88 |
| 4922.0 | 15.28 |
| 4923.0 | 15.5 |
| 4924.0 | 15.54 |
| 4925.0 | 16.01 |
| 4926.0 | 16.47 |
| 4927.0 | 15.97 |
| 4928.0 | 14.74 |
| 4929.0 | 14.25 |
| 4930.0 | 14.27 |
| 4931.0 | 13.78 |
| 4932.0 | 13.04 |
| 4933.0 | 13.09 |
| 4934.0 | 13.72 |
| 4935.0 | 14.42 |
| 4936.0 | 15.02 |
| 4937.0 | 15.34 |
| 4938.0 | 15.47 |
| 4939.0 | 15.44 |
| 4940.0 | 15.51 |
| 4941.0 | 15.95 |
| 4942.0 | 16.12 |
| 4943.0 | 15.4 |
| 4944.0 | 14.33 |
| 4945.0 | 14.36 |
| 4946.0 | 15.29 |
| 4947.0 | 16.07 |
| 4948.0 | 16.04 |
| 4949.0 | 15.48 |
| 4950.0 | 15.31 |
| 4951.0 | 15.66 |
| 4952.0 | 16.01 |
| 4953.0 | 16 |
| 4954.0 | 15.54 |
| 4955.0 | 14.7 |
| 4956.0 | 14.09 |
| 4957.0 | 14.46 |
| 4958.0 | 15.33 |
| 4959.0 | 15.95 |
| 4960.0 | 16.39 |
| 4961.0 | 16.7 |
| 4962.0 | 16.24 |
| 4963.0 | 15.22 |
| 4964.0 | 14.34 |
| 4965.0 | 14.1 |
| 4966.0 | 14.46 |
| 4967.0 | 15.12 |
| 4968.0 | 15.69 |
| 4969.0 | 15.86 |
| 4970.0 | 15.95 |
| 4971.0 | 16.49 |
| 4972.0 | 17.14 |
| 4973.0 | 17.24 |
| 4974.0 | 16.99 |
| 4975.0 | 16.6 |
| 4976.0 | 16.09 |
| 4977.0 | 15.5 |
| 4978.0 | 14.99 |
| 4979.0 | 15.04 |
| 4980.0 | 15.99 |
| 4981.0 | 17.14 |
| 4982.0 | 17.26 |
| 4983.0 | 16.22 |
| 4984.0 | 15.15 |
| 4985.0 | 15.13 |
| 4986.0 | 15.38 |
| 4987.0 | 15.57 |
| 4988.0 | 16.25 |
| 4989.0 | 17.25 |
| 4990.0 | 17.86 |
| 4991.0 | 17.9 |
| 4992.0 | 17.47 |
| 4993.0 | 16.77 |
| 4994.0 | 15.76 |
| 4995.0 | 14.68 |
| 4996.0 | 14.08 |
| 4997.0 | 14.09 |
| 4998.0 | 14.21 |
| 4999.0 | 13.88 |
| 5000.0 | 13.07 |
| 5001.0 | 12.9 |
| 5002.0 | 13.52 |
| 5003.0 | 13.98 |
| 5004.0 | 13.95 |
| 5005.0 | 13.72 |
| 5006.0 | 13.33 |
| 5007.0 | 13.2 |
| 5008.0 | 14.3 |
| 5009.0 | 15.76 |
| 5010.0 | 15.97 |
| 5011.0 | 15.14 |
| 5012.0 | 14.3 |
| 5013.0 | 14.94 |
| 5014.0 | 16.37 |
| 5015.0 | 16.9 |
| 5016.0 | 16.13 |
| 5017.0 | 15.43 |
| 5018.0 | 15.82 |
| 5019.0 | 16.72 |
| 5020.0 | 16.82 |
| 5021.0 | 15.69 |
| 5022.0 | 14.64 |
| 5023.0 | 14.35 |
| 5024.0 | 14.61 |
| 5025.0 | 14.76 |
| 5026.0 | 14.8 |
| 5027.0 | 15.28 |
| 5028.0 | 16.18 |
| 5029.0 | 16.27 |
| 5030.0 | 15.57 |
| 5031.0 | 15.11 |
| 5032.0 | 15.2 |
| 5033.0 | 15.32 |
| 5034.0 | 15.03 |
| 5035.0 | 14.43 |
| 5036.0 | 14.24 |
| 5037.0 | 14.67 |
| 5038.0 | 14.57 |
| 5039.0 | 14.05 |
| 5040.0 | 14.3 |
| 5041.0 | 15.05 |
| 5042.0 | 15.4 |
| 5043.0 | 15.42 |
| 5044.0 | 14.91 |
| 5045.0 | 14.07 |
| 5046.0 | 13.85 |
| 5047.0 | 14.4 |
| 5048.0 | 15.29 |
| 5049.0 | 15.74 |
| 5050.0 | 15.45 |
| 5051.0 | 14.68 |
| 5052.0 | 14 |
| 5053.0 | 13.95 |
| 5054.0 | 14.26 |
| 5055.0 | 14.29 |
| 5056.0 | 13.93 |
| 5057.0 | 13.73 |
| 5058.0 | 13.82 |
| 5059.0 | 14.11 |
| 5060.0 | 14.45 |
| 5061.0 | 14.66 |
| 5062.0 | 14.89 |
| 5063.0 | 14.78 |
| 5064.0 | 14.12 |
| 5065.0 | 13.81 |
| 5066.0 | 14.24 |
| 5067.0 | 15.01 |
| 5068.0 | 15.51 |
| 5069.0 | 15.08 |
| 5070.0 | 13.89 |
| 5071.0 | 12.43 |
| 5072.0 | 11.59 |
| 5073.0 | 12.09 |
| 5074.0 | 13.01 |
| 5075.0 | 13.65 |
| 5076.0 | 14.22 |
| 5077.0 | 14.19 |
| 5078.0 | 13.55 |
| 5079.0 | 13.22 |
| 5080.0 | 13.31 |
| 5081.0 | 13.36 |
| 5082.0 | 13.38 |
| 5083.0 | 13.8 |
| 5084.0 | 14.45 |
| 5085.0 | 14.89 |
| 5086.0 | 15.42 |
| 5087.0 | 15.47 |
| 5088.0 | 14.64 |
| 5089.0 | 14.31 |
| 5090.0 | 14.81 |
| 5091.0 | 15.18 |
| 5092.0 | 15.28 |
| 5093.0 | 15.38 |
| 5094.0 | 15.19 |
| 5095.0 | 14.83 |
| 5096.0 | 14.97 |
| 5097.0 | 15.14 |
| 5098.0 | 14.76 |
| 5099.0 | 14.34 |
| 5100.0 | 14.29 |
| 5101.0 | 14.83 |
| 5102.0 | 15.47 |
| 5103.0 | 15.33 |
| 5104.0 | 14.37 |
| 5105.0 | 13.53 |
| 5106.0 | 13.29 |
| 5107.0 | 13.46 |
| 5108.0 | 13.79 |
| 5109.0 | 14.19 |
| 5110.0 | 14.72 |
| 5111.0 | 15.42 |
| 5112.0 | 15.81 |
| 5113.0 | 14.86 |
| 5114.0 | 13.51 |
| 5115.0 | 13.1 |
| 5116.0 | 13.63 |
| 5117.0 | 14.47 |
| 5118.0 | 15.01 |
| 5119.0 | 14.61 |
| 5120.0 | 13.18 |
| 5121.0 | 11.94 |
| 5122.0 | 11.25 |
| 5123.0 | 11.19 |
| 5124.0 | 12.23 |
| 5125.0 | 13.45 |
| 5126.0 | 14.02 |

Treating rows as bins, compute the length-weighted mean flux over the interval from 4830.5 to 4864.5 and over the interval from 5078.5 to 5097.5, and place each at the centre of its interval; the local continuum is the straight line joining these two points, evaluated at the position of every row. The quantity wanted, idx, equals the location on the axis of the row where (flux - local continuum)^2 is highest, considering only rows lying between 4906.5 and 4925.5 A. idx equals 4912.0 A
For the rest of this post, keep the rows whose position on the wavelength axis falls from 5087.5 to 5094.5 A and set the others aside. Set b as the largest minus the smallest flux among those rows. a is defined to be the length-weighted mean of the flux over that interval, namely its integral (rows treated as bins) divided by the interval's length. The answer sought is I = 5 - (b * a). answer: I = -11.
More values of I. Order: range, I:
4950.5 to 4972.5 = -42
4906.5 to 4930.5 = -48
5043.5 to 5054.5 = -23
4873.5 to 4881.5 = -42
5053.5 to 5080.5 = -50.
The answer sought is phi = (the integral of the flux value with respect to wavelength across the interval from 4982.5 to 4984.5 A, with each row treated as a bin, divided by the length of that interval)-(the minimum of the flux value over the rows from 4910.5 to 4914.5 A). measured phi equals 2.8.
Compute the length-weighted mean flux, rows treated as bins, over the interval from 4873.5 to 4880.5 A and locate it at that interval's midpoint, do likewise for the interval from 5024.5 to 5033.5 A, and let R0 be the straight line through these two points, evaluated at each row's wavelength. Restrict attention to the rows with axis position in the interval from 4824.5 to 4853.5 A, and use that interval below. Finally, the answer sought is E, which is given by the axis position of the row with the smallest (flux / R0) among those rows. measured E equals 4828.0 A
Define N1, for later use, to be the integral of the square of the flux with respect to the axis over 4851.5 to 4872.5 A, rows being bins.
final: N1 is 4915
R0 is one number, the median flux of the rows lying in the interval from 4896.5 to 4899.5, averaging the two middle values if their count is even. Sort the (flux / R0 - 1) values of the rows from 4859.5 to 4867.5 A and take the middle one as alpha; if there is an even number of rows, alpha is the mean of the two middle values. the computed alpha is 0.17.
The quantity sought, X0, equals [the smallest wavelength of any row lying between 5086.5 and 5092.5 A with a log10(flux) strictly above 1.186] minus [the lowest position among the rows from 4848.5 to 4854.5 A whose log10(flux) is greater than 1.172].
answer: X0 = 238 A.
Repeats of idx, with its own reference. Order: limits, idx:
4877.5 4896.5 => 4878.0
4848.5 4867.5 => 4867.0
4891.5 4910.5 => 4910.0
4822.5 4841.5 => 4828.0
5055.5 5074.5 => 5072.0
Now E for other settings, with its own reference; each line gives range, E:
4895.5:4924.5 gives 4912.0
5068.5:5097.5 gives 5072.0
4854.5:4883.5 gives 4869.0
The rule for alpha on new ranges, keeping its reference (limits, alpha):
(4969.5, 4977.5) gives 0.17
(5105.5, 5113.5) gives 0.02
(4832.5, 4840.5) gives 0.11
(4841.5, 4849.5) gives 0.19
